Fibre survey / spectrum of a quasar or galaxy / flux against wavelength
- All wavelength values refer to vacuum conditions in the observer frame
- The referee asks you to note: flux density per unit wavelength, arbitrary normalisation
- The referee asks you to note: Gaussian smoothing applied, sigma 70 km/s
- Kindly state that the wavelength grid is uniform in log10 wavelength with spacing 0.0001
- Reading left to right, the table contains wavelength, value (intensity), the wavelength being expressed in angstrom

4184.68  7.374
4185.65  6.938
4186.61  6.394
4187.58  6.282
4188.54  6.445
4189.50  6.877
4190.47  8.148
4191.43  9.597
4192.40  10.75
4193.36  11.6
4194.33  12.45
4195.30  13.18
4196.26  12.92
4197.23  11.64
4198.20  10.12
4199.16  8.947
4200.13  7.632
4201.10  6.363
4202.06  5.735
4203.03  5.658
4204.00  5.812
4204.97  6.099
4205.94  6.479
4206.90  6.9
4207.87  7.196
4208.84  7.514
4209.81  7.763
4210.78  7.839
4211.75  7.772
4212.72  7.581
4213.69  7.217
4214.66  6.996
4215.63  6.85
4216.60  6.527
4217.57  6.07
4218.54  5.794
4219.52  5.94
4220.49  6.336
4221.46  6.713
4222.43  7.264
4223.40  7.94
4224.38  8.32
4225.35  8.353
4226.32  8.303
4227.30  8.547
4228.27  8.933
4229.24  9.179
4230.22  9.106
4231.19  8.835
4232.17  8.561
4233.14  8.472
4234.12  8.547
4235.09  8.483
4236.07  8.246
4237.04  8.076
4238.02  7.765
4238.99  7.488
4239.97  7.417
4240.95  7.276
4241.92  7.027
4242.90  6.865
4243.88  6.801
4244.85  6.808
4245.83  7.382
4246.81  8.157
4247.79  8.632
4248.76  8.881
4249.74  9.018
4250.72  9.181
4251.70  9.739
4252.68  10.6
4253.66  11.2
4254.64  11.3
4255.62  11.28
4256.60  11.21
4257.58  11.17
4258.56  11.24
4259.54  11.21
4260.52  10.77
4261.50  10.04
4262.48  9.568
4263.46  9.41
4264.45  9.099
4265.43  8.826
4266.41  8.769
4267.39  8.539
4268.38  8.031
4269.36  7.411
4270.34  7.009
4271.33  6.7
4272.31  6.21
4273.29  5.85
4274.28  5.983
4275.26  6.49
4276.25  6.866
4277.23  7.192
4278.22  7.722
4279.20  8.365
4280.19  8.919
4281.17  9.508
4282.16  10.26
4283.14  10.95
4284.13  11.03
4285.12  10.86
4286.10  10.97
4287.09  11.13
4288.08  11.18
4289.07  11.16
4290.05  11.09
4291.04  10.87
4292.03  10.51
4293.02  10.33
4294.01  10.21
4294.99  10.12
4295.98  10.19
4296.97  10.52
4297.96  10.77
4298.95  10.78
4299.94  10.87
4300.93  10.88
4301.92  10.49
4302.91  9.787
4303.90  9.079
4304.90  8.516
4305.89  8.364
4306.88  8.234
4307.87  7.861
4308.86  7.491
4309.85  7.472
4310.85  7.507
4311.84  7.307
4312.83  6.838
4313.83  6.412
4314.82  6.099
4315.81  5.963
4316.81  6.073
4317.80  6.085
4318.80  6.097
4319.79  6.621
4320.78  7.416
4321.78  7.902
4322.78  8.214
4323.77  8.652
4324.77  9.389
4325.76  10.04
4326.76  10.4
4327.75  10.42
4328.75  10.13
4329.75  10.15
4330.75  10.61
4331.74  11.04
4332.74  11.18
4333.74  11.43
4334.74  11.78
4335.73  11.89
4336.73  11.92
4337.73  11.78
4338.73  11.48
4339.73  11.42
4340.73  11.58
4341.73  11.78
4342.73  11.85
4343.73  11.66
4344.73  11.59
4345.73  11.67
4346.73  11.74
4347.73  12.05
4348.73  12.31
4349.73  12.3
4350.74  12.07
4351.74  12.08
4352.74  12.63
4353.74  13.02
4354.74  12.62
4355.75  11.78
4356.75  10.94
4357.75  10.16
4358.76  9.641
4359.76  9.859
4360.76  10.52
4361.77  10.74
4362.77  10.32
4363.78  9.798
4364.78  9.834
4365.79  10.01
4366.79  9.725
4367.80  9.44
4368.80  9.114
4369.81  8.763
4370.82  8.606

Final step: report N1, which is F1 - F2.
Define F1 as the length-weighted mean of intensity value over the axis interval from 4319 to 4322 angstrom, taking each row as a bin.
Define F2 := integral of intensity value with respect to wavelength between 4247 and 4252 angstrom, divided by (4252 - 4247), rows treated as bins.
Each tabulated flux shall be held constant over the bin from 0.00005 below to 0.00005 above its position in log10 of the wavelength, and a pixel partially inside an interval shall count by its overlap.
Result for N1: -1.9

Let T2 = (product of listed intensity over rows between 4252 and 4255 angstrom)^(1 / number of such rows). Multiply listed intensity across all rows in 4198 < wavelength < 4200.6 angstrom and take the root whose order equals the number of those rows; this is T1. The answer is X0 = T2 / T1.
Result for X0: 1.25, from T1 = 9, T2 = 11.0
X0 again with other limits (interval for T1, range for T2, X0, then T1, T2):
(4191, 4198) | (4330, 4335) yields 0.96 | 12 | 11.2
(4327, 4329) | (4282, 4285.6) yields 1.05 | 10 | 10.8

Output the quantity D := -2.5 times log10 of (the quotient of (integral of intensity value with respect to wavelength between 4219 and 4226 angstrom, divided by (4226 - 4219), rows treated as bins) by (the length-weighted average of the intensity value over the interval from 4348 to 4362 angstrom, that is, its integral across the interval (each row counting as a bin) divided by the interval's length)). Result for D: 0.5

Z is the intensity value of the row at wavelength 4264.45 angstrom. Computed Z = 9.099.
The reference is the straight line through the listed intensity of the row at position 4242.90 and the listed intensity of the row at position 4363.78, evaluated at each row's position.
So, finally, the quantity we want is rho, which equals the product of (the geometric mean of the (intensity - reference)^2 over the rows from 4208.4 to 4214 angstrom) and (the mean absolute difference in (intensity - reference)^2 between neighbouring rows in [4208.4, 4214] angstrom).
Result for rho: 1.3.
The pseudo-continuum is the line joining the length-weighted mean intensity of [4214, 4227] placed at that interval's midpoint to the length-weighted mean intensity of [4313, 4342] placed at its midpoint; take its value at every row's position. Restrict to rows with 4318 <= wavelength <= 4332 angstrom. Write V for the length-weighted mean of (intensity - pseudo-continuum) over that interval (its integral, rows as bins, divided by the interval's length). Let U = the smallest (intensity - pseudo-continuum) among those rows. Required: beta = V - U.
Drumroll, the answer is 2.7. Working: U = -3.1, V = -0.4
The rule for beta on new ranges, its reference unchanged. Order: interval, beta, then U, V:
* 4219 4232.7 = 1.9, -1.1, 0.9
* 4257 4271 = 2.5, -1.1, 1.3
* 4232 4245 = 1.0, -0.8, 0.3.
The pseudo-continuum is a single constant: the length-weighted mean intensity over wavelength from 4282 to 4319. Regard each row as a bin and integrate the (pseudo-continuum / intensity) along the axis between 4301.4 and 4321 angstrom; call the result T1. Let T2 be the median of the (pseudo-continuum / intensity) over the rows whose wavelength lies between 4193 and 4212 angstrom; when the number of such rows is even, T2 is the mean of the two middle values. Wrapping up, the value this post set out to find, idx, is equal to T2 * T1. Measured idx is 29.8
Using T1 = 24.8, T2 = 1.199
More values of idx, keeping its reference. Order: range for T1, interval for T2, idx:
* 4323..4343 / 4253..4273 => 16.6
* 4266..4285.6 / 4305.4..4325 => 28.7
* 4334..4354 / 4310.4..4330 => 19.2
